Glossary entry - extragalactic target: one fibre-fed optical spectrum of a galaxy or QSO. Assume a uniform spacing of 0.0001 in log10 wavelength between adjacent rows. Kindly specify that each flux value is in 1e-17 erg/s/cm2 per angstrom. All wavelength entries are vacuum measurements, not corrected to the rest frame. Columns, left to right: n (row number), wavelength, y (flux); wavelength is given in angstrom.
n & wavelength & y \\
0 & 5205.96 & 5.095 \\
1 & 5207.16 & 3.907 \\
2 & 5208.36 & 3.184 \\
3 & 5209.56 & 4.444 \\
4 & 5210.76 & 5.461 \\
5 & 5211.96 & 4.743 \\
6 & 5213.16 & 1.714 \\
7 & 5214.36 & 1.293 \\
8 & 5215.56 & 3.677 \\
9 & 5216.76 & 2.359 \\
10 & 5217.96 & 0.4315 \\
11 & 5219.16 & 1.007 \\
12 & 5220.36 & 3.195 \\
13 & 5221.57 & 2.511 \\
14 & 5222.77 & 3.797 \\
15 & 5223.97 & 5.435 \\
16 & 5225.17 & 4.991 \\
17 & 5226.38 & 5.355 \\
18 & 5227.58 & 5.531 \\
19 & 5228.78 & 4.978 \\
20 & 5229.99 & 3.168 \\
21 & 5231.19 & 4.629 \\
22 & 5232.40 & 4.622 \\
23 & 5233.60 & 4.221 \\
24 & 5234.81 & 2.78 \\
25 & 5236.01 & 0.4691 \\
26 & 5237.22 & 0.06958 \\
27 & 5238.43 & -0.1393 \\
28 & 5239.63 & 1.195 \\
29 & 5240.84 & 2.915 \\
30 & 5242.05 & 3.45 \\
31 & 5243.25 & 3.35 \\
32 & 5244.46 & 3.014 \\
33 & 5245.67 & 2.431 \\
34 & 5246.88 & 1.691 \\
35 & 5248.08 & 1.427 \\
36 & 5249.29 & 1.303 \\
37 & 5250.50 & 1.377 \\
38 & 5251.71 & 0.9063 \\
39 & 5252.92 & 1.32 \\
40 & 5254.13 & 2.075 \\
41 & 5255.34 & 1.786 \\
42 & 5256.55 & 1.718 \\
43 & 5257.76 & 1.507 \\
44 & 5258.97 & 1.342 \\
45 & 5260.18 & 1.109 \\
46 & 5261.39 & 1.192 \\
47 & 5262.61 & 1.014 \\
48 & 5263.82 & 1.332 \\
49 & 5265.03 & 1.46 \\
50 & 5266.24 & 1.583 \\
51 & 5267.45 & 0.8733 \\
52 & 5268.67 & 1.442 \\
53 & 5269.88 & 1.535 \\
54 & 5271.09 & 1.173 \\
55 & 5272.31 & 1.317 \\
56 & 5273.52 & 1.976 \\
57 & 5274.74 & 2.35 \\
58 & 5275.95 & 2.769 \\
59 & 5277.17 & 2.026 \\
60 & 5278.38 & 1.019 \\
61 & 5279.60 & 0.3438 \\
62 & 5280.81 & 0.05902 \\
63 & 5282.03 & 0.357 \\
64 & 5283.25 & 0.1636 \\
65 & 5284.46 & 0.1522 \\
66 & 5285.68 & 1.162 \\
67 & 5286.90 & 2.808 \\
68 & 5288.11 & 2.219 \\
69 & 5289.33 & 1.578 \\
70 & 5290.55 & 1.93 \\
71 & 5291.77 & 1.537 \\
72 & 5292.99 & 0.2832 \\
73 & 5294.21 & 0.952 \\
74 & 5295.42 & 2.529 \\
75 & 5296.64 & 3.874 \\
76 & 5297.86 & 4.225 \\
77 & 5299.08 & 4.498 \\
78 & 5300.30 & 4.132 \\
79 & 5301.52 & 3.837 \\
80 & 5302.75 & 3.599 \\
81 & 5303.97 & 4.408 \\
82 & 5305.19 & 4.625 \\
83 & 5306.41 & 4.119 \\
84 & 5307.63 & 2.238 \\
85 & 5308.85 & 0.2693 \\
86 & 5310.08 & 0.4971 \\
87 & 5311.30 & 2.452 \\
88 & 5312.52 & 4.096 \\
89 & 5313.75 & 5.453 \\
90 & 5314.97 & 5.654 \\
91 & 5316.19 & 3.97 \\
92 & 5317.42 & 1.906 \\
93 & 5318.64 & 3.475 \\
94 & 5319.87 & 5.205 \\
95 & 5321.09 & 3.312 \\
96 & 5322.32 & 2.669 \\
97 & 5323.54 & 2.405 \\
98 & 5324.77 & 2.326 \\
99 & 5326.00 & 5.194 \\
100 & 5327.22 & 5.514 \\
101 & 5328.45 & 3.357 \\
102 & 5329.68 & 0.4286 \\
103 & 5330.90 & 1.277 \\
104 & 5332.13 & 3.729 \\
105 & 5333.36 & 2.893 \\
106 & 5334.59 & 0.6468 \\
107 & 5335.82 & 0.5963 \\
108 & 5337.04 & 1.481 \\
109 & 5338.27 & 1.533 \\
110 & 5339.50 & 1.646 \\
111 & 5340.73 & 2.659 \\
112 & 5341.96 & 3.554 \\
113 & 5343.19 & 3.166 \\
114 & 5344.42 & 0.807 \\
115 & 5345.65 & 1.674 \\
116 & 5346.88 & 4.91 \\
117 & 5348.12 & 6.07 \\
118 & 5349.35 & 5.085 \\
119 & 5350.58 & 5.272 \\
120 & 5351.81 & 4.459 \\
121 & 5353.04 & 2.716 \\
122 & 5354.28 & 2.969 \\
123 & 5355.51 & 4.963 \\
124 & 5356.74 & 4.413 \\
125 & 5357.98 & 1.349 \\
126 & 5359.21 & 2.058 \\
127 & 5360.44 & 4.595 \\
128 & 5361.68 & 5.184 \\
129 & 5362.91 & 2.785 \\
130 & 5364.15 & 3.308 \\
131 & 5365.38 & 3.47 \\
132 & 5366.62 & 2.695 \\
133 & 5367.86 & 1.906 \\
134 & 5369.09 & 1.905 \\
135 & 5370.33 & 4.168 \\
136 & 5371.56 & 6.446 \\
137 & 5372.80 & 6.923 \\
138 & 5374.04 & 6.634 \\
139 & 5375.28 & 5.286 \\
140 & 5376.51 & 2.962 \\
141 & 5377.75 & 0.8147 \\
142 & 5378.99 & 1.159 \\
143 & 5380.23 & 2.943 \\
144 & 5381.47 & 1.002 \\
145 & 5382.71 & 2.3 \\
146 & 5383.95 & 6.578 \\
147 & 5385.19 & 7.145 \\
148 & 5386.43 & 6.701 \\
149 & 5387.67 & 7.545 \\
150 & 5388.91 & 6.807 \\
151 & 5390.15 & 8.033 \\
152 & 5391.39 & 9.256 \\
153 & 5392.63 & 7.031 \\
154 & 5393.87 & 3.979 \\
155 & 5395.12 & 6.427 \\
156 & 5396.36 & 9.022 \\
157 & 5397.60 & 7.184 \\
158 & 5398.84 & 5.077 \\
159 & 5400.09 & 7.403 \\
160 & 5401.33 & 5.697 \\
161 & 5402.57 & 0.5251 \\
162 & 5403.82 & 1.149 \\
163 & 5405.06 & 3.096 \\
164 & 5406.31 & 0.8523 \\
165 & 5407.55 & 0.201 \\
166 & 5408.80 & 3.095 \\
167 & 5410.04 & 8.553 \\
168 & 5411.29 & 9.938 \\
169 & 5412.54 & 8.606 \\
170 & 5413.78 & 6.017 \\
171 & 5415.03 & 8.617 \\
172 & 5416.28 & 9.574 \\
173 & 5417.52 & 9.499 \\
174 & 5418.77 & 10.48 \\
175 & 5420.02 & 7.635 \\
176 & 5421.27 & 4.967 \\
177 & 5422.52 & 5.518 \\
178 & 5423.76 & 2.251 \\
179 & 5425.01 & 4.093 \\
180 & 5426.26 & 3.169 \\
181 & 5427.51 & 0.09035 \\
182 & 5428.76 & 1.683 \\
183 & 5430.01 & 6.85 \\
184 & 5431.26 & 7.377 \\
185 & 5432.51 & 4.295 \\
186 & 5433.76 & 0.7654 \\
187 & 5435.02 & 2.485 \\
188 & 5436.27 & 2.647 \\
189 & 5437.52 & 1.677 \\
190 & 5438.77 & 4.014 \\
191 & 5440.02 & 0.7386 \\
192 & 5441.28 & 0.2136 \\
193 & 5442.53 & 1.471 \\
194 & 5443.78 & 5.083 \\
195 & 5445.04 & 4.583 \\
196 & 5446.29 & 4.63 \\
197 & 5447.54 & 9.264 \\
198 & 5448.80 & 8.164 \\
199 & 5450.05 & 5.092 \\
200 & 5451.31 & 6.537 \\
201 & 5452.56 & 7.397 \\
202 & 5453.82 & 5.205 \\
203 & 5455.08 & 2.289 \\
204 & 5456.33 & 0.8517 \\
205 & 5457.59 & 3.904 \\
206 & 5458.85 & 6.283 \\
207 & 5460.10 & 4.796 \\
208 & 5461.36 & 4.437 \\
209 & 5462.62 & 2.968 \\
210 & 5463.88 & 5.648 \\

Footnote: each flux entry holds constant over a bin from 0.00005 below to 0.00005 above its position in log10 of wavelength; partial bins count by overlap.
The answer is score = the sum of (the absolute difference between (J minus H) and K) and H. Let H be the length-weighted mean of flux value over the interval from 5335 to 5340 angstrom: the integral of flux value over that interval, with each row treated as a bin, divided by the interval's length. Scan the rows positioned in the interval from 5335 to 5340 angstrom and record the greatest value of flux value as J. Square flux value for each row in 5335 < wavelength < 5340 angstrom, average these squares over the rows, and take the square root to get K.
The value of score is 2.3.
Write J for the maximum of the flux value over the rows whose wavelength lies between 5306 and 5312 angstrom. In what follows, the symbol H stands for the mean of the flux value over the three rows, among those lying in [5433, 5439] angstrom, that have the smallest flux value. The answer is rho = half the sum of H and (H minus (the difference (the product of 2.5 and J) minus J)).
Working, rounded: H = 1.6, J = 4.119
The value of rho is -1.4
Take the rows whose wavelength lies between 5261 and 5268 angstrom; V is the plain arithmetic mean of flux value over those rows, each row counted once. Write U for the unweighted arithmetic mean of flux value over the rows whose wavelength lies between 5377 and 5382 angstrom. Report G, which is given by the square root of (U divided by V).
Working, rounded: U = 1.48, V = 1.2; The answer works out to 1.09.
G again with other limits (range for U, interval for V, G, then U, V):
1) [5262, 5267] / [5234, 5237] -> 0.91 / 1.35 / 1.6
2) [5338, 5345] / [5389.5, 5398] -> 0.55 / 2.23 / 7.3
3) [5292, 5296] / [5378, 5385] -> 0.67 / 1.25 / 2.8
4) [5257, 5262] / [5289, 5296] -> 0.94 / 1.29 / 1.5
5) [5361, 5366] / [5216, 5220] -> 1.71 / 3.69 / 1.3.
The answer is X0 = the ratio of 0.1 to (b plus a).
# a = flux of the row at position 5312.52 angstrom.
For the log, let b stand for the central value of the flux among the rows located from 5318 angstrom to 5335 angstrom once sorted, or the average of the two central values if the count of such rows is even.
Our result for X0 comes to 0.014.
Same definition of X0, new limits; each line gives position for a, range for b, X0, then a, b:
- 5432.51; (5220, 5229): 0.011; 4.295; 5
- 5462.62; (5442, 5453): 0.012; 2.968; 5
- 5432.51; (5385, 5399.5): 0.009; 4.295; 7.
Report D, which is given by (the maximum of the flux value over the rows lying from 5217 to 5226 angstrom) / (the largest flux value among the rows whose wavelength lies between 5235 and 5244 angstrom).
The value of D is 1.58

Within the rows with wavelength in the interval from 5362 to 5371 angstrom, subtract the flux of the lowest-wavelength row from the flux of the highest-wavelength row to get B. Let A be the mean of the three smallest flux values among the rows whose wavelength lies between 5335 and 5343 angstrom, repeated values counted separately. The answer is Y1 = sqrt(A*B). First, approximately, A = 1.2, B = 1.4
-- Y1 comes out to 1.3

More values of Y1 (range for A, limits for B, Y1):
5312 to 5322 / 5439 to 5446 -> 3.3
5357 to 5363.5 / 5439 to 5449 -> 3.9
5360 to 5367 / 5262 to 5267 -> 1.3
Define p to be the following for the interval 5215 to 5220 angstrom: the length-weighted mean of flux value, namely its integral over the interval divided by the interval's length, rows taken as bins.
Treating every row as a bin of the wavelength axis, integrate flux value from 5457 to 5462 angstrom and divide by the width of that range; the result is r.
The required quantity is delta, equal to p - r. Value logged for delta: -3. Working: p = 1.9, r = 4.9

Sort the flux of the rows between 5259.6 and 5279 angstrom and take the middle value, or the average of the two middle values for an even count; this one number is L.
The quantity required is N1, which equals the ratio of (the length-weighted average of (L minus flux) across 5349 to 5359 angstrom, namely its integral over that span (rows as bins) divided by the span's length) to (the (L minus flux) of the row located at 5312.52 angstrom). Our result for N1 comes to 0.9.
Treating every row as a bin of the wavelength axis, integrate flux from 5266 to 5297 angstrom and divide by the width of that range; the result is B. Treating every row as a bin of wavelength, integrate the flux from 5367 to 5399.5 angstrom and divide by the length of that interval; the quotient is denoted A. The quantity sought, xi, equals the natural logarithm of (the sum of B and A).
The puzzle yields 1.89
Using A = 5.2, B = 1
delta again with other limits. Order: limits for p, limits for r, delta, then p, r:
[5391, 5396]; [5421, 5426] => 3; 6.7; 4.1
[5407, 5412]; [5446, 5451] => -1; 5.6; 6.9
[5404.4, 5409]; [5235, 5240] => 1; 1.7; 0.6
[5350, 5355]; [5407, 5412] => -2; 3.9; 5.6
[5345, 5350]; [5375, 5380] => 2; 4.4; 2.4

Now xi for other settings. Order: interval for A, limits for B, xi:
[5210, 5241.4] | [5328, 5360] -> 1.78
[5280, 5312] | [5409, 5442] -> 1.98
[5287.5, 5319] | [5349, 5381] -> 1.90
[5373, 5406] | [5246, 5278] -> 1.88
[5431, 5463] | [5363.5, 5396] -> 2.18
